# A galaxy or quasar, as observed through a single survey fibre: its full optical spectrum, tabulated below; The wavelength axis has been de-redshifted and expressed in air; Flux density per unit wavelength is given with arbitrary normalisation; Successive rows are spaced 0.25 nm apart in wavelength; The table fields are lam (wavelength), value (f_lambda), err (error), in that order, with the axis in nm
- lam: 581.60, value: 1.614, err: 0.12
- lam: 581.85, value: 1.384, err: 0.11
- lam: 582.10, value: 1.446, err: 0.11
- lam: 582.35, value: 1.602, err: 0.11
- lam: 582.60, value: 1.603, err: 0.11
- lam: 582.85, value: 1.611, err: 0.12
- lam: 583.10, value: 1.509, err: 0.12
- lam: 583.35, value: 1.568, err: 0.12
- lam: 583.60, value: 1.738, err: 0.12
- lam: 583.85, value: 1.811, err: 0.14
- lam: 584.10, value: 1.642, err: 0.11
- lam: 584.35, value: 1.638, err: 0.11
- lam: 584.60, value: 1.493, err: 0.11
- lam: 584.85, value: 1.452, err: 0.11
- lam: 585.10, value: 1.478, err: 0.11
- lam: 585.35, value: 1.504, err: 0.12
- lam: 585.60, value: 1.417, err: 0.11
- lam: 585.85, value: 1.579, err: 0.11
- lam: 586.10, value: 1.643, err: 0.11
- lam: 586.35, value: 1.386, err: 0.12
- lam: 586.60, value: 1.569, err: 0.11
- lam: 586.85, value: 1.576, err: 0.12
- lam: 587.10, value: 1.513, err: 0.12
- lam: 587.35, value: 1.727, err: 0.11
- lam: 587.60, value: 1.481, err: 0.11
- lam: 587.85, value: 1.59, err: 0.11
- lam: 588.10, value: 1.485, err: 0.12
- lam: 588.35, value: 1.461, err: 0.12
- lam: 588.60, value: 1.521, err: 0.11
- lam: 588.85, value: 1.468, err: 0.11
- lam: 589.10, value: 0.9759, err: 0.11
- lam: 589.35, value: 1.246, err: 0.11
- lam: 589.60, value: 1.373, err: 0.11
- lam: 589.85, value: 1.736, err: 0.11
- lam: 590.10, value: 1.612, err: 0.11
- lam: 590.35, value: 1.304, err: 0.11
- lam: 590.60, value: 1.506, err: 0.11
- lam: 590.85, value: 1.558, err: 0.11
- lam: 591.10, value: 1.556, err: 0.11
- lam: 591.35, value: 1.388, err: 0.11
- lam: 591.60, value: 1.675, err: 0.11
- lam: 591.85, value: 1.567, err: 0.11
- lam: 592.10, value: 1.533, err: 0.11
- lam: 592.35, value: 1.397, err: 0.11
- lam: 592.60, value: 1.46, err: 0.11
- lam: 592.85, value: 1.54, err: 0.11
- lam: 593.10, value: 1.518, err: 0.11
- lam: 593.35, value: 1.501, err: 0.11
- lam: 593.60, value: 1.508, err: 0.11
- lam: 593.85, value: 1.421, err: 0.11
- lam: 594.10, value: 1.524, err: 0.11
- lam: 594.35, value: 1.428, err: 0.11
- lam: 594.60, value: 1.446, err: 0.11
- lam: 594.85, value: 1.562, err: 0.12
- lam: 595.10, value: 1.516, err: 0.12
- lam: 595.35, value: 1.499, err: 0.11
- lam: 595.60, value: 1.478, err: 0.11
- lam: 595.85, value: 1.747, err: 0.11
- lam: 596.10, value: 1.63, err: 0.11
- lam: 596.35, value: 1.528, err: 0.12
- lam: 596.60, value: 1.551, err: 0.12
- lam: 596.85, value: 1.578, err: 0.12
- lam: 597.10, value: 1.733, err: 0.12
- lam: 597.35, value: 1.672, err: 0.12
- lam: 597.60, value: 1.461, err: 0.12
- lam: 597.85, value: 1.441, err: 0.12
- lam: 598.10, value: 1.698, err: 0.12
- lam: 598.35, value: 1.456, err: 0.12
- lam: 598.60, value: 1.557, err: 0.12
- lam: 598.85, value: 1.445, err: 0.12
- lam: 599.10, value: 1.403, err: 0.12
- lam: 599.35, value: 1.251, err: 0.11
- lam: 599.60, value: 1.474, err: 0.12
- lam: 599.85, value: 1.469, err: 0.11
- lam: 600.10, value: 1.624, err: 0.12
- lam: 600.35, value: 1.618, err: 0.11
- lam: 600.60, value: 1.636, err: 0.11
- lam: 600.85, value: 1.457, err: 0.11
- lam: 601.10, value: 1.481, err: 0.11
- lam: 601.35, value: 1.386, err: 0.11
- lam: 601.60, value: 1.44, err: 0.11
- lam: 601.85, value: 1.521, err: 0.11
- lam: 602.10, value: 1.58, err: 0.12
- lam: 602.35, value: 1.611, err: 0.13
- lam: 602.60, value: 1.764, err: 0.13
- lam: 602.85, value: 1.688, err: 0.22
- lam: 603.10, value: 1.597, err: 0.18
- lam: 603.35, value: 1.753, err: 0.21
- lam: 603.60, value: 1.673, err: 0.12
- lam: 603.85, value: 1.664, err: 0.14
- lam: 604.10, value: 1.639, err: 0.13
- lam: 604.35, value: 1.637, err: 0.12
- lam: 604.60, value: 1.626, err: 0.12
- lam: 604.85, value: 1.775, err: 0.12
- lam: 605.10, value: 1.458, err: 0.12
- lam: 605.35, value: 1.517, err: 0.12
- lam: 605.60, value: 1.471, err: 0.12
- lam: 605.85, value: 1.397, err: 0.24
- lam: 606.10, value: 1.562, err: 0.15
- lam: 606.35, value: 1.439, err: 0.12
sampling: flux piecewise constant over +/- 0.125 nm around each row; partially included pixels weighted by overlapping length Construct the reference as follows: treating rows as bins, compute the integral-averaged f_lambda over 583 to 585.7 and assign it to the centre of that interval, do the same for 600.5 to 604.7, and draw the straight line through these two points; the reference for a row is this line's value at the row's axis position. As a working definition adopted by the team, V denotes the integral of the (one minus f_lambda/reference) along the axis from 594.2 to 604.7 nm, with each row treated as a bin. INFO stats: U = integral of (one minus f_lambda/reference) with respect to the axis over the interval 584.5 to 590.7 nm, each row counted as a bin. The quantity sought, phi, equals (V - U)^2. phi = 0.016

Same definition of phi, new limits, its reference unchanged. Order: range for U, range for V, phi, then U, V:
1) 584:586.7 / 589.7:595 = 0.025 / 0.08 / 0.24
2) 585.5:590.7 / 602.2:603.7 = 0.143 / 0.30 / -0.08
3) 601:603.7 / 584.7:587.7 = 0.006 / 0.01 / 0.09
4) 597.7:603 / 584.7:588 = 0.021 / 0.23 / 0.09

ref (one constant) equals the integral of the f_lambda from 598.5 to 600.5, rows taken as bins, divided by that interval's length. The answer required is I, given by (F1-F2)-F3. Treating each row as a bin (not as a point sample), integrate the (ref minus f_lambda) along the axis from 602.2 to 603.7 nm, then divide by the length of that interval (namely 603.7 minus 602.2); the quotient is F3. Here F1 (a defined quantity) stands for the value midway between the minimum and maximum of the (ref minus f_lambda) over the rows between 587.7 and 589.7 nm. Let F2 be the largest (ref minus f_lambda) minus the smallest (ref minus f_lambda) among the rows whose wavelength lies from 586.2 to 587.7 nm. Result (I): 0.1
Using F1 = 0.20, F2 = 0.34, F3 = -0.20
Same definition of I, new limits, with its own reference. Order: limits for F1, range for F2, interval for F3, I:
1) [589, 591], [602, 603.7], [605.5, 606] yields -0.1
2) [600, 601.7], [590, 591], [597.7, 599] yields -0.3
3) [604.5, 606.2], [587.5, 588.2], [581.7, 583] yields -0.2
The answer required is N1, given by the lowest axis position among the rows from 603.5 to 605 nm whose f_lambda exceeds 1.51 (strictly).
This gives 603.60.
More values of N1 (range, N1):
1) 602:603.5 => 602.10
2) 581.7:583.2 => 582.35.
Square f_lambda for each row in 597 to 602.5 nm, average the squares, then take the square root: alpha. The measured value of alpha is 1.52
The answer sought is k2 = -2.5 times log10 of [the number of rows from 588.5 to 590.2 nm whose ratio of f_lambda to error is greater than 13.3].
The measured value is -1.5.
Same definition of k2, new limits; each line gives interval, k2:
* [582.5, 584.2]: -1.5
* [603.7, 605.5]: -1.2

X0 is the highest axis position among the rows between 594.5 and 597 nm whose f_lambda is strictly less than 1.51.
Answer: 595.60 nm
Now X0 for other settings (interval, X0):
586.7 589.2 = 589.10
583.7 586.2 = 585.60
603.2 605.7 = 605.60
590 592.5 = 592.35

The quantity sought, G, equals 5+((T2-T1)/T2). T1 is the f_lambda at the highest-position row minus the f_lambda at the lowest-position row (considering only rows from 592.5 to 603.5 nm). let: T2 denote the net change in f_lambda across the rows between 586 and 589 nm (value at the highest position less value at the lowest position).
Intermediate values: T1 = 0.3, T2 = -0.175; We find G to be 7.7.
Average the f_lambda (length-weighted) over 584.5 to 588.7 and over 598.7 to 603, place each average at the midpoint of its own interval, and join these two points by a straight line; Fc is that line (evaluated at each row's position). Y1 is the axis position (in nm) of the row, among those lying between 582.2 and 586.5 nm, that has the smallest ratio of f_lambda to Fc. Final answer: 586.35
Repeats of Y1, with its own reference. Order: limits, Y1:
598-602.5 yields 599.35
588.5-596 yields 589.10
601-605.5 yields 601.35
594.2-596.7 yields 594.35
